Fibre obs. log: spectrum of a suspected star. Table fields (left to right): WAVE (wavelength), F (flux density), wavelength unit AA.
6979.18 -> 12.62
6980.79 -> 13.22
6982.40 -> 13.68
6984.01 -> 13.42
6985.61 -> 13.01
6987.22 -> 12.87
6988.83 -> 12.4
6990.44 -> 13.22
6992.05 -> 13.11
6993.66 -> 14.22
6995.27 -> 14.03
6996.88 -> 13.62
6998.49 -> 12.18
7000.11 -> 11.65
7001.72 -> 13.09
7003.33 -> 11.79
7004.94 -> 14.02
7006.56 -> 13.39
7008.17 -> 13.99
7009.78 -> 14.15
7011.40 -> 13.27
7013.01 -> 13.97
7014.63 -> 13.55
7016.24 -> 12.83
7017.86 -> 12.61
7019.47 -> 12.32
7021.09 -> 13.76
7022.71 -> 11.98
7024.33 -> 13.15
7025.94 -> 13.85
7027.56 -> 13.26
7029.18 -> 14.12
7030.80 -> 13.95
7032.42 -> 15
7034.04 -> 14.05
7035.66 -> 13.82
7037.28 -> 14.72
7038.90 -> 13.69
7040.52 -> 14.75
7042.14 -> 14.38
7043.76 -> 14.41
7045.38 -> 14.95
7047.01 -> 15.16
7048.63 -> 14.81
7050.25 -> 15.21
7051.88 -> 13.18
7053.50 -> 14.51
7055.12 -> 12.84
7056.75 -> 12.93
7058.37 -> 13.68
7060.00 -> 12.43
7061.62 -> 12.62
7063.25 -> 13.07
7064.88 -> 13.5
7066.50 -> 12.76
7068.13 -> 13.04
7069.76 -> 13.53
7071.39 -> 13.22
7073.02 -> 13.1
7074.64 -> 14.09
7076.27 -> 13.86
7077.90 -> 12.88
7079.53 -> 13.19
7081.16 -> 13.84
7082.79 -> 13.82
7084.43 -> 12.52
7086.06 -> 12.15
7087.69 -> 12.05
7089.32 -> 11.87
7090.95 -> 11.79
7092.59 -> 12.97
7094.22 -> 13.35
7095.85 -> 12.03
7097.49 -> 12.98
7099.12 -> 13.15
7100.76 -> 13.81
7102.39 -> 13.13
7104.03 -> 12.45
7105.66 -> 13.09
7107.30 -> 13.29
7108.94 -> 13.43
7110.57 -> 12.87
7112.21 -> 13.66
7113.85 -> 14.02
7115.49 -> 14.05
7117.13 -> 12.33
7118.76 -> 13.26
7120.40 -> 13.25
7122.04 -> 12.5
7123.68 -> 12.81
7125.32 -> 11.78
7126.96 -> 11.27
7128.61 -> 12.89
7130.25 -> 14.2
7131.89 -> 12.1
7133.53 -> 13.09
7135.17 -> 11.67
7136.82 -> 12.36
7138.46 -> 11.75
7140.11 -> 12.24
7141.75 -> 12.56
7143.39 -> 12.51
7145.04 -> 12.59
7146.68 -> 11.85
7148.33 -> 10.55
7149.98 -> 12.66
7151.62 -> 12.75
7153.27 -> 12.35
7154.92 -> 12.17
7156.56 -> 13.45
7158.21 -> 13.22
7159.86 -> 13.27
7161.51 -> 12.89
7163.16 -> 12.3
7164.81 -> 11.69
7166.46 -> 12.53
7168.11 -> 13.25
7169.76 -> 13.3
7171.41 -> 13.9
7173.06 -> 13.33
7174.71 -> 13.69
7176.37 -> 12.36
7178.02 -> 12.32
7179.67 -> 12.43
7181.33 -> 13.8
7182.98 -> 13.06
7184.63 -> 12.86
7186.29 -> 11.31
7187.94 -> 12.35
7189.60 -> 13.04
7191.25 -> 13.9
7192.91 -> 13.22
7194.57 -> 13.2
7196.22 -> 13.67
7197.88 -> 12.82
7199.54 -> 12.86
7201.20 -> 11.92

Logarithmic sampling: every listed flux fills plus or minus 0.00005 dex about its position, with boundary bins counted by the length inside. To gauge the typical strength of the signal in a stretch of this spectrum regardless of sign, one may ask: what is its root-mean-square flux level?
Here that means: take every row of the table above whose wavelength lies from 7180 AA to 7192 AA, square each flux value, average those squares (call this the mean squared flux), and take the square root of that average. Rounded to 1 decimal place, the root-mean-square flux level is 12.9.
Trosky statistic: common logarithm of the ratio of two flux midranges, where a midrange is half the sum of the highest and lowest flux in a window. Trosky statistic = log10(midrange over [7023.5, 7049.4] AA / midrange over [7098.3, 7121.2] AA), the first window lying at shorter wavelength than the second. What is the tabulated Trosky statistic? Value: 0.03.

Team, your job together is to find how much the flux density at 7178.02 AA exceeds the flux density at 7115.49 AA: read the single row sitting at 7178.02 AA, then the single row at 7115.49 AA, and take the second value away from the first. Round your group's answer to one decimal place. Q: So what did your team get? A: -1.7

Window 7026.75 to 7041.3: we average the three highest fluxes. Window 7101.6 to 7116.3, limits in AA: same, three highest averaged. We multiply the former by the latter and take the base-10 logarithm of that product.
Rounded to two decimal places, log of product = 2.31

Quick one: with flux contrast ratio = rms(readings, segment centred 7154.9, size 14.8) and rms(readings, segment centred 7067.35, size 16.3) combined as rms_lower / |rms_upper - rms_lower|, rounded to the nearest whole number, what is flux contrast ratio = 25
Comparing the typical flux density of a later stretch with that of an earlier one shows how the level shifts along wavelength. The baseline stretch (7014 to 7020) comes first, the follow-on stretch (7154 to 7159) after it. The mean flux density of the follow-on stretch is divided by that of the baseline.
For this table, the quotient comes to 1.01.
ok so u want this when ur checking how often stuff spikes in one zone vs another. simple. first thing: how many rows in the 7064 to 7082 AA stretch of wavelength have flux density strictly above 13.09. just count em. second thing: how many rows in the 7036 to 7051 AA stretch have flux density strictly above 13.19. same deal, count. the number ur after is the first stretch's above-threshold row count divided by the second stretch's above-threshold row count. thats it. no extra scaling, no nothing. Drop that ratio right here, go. 0.9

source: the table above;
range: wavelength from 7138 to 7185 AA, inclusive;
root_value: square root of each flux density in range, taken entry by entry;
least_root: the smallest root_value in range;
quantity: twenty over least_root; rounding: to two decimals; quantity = 6.16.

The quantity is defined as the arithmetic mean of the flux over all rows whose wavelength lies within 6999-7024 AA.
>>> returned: 13.1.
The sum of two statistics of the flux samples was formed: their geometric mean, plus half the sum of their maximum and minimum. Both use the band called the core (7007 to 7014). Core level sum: 27.6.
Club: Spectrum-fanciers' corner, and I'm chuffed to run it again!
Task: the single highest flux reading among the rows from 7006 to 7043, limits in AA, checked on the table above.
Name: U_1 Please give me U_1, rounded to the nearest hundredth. 15.00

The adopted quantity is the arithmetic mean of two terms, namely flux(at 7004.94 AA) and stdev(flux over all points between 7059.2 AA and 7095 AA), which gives 7.3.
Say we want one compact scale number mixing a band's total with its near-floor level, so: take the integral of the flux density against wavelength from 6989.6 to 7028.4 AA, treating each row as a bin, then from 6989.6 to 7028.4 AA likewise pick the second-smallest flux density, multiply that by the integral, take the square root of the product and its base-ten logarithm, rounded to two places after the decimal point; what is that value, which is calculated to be 1.89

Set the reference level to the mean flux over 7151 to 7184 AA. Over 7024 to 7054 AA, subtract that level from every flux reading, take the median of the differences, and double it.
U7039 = 3.0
